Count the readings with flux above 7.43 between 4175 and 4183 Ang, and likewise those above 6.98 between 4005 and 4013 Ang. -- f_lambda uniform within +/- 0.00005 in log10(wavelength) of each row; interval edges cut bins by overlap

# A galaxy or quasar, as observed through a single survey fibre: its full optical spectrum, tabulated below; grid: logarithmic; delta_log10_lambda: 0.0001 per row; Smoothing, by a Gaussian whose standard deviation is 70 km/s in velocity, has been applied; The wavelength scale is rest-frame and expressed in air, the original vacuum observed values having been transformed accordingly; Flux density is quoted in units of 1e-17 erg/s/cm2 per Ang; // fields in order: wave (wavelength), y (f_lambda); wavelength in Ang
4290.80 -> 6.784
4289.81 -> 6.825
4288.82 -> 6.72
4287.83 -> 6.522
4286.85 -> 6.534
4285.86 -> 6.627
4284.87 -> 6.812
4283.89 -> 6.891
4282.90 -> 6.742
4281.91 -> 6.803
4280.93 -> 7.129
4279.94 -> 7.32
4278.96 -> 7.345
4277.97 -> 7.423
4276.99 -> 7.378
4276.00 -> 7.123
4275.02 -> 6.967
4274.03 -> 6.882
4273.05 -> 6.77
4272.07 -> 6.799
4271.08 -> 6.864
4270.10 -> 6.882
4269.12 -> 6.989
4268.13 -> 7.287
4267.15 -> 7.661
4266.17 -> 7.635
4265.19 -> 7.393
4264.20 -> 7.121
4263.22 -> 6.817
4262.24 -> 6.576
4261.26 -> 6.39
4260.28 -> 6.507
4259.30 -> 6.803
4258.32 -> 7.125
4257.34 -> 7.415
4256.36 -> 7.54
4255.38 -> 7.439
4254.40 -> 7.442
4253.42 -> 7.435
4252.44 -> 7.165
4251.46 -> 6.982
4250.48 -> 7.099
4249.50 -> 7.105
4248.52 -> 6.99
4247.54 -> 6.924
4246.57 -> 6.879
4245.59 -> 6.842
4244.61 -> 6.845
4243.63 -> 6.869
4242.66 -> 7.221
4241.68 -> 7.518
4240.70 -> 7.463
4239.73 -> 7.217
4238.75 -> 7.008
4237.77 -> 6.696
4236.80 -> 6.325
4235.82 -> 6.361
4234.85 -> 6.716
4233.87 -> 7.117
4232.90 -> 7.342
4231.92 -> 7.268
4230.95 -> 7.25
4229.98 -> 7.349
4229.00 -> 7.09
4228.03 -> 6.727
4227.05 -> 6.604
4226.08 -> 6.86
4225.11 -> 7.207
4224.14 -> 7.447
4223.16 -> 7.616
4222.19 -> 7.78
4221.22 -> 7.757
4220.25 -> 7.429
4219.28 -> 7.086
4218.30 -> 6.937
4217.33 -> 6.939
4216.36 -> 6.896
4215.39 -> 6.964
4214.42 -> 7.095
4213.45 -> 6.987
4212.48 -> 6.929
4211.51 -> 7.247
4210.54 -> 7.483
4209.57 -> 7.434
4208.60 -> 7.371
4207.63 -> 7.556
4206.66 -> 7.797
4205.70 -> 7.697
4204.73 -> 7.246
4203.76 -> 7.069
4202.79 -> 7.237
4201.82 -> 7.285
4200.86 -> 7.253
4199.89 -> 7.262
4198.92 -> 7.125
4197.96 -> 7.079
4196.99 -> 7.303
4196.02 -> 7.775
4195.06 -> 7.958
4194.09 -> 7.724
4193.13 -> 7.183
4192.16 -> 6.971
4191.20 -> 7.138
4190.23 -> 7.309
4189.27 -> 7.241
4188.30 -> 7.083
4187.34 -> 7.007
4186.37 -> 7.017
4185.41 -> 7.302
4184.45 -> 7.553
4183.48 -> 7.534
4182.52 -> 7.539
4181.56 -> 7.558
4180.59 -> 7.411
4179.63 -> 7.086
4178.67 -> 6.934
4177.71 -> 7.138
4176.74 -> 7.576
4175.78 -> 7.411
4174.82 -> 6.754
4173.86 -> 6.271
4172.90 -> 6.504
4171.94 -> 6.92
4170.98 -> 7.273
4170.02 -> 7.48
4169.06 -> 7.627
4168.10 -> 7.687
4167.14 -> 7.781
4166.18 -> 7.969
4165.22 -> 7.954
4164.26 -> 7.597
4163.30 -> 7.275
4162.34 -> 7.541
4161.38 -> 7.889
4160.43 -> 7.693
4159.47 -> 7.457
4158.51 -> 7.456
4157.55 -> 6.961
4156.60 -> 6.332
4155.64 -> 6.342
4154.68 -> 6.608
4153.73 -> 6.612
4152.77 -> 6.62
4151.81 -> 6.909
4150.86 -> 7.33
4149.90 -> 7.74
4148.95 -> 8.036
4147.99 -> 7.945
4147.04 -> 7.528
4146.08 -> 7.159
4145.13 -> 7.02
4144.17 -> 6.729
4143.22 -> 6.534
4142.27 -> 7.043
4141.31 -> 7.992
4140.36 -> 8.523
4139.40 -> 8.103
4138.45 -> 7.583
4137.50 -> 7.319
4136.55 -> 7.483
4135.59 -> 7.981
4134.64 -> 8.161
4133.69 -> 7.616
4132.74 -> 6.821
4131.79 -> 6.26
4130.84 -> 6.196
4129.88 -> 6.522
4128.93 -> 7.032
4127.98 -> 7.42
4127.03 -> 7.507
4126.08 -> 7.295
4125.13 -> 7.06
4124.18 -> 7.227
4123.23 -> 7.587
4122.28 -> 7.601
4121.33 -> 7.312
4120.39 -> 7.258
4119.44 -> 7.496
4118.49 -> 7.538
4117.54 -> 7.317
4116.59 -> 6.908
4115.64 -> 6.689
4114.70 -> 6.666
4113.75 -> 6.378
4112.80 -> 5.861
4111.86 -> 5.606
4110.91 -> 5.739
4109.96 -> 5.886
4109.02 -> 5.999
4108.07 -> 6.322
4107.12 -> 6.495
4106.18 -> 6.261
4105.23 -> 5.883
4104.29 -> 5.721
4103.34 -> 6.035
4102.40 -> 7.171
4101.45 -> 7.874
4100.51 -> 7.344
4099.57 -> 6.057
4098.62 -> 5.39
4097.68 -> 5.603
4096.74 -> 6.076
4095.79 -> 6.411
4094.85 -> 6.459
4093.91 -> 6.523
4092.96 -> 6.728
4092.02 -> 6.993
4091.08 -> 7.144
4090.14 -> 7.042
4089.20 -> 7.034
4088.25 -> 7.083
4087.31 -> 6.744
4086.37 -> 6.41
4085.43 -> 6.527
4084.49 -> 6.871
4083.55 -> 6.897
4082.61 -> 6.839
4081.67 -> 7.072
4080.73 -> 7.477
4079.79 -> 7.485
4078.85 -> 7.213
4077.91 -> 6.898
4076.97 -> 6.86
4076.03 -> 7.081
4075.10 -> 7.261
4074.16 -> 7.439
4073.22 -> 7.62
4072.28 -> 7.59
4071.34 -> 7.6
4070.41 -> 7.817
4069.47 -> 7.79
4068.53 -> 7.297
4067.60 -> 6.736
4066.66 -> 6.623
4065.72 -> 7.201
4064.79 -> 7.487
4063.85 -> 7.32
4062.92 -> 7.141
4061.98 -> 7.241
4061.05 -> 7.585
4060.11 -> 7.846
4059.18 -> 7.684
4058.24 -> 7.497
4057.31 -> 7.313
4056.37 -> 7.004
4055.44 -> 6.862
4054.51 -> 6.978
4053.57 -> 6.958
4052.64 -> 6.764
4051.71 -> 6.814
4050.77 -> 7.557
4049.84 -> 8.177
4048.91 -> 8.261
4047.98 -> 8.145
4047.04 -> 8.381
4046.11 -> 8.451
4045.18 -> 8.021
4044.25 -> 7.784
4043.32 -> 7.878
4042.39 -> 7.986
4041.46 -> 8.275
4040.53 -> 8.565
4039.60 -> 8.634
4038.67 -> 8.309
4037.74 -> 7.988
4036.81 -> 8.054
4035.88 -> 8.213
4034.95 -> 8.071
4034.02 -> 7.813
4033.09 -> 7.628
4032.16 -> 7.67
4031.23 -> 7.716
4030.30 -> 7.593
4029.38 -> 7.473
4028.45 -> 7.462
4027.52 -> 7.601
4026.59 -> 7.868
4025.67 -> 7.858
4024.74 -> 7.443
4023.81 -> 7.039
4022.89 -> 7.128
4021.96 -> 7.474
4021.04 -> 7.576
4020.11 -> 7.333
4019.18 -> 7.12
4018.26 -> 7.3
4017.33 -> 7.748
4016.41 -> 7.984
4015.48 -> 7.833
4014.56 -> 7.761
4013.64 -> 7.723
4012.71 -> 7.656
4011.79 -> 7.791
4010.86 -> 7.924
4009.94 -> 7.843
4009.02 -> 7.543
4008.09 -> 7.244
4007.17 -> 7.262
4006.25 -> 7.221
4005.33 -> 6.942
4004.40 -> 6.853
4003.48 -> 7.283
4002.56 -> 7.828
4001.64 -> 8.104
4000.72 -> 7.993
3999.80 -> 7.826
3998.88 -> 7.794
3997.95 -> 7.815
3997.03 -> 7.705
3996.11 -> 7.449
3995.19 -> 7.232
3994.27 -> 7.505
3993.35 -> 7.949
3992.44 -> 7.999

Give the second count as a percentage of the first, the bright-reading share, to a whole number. 267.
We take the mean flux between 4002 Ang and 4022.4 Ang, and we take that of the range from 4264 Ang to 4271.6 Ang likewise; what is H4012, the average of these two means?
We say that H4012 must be 7.37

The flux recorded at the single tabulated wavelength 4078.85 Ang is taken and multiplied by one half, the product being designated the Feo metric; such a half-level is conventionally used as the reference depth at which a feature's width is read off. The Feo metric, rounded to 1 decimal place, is 3.6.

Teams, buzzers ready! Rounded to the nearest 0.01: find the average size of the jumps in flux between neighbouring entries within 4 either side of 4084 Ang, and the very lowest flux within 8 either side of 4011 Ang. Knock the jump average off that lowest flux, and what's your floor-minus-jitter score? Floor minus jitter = 6.64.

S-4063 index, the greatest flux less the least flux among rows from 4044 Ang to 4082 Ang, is 1.8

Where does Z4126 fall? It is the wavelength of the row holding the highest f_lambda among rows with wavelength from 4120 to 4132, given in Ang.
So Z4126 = 4122.28 Ang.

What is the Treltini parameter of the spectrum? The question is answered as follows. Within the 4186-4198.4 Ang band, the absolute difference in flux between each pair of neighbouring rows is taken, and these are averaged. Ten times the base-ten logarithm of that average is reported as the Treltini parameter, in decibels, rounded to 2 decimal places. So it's -6.78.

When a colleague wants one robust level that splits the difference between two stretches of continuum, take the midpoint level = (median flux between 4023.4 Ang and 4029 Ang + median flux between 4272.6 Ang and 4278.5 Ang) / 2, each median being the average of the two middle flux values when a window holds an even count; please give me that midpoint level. 7.3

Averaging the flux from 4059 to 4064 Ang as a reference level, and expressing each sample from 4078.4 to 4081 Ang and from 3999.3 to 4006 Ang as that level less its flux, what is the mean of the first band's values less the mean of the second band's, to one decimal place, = 0.2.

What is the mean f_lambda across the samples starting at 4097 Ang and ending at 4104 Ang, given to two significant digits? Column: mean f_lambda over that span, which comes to 6.5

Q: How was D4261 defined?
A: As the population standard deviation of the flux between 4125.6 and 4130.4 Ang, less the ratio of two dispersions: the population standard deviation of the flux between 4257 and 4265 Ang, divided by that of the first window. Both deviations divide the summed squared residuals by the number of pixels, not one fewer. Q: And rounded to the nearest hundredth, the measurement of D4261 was -0.58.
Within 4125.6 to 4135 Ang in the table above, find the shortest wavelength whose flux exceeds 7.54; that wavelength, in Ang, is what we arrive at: 4133.69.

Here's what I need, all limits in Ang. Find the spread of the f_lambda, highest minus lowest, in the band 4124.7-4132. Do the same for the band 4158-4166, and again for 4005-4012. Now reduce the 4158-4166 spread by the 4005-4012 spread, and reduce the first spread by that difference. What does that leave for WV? 1.6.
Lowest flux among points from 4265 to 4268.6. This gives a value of 7.287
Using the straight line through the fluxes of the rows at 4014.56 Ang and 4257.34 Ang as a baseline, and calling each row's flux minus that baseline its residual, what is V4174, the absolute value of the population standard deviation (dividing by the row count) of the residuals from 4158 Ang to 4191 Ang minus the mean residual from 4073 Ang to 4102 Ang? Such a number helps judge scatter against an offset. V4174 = 1.2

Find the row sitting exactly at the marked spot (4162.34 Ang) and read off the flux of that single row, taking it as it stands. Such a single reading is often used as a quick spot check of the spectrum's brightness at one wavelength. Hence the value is 7.541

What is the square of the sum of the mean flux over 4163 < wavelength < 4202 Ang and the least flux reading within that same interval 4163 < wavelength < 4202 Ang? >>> 185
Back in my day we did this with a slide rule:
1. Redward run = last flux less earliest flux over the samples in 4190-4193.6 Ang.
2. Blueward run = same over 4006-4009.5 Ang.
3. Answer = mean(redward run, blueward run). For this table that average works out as 0.10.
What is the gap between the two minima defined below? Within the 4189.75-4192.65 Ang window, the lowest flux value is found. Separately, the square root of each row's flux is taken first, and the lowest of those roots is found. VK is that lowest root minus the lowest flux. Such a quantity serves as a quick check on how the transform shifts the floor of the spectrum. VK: -4.3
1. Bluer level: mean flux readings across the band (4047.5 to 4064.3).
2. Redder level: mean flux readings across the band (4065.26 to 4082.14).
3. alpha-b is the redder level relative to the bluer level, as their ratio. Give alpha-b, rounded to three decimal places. 0.984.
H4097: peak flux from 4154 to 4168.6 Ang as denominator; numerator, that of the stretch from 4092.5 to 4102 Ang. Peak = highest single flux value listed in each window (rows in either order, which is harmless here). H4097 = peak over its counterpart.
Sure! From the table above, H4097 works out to 0.99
